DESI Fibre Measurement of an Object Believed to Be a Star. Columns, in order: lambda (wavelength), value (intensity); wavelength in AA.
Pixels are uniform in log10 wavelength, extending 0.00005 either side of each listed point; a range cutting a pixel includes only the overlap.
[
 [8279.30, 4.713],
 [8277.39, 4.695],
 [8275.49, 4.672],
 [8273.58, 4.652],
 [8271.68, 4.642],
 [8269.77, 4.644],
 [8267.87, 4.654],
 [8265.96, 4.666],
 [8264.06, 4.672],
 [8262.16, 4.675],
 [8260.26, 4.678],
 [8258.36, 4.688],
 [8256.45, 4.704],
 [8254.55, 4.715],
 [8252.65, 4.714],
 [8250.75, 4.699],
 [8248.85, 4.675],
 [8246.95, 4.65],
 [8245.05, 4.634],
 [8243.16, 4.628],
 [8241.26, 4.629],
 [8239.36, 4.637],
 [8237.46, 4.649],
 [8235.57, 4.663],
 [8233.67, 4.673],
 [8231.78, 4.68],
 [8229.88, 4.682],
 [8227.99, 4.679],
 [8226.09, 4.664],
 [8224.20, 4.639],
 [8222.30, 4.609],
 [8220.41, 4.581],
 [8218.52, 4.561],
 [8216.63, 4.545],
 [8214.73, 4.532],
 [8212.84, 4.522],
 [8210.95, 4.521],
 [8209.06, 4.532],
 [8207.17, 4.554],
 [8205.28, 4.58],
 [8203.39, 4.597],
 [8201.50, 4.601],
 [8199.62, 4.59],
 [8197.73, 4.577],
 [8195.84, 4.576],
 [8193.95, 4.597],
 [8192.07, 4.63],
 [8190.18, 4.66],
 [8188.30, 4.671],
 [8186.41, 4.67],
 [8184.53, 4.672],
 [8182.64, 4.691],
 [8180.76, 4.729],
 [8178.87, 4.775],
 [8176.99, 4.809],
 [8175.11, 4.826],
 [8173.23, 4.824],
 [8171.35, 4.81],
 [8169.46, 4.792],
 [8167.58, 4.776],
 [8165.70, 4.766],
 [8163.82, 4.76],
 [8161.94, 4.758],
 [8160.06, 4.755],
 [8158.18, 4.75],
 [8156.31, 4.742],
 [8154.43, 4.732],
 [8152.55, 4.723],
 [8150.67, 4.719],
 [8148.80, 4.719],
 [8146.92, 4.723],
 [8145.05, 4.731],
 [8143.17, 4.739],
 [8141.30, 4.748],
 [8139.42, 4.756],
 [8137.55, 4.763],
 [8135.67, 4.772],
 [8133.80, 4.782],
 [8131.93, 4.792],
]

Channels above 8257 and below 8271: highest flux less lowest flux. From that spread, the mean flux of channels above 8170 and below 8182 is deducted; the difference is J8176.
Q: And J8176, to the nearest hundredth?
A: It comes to -4.75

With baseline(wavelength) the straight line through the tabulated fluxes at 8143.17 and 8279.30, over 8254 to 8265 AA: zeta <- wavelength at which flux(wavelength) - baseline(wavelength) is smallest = 8264.06 AA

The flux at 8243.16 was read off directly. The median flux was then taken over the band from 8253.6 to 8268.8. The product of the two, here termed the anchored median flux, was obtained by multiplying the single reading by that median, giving 21.6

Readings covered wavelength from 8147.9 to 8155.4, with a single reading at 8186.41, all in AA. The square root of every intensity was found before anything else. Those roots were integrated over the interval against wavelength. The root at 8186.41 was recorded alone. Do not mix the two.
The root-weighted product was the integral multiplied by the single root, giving 35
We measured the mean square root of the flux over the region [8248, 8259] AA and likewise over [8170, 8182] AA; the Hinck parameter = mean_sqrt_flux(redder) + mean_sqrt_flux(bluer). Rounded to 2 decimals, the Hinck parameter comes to 4.36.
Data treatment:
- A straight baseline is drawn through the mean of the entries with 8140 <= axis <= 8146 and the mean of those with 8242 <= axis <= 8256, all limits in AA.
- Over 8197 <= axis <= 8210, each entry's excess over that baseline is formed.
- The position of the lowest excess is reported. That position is 8209.06 AA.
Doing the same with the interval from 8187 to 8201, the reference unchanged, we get 8195.84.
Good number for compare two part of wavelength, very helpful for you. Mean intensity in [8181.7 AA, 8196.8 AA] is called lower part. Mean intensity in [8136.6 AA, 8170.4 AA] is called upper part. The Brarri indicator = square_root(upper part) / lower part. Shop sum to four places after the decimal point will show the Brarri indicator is 0.4690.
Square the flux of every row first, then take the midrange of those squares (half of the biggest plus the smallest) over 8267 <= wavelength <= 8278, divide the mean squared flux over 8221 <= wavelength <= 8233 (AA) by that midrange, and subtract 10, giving -9.00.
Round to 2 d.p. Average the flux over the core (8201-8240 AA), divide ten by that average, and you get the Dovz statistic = 2.17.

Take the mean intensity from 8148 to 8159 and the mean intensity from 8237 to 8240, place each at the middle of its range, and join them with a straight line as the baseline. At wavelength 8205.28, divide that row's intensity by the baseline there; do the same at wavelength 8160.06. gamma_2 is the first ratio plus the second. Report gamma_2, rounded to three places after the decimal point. 1.986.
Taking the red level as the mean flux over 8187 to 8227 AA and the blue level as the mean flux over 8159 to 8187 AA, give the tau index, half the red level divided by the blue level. 0.482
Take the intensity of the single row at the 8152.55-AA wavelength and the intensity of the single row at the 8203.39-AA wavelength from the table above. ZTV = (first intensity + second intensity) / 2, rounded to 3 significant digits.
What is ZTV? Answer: 4.66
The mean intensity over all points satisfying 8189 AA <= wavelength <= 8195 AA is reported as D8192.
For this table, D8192 4.63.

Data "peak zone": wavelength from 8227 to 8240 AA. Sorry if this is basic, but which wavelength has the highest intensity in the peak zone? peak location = 8229.88 AA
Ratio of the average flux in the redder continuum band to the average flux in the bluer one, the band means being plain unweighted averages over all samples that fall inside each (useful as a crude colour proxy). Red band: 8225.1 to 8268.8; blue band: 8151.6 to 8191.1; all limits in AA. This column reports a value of 0.984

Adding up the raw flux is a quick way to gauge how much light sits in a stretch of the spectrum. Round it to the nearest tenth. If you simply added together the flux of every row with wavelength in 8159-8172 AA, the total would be 33.4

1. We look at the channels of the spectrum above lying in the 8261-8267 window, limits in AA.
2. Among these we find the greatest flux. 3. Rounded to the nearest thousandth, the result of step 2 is 4.675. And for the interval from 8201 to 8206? 4.601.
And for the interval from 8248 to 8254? 4.714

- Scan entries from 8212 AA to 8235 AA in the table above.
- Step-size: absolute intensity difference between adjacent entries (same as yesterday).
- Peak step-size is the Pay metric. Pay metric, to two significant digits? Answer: 0.030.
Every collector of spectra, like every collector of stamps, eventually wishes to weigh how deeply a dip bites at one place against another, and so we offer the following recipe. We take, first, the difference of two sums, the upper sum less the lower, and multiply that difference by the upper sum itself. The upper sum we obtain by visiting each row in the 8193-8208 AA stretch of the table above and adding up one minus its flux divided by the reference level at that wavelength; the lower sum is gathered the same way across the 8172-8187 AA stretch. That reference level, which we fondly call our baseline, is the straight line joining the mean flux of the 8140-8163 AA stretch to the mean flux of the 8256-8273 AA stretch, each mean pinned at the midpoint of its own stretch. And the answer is 0.05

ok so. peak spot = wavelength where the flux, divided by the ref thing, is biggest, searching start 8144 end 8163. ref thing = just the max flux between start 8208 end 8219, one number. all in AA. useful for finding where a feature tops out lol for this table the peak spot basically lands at 8161.94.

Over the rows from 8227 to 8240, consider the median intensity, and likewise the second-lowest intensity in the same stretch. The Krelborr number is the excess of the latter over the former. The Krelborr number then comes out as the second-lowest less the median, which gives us -0.024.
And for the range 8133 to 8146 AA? -0.017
